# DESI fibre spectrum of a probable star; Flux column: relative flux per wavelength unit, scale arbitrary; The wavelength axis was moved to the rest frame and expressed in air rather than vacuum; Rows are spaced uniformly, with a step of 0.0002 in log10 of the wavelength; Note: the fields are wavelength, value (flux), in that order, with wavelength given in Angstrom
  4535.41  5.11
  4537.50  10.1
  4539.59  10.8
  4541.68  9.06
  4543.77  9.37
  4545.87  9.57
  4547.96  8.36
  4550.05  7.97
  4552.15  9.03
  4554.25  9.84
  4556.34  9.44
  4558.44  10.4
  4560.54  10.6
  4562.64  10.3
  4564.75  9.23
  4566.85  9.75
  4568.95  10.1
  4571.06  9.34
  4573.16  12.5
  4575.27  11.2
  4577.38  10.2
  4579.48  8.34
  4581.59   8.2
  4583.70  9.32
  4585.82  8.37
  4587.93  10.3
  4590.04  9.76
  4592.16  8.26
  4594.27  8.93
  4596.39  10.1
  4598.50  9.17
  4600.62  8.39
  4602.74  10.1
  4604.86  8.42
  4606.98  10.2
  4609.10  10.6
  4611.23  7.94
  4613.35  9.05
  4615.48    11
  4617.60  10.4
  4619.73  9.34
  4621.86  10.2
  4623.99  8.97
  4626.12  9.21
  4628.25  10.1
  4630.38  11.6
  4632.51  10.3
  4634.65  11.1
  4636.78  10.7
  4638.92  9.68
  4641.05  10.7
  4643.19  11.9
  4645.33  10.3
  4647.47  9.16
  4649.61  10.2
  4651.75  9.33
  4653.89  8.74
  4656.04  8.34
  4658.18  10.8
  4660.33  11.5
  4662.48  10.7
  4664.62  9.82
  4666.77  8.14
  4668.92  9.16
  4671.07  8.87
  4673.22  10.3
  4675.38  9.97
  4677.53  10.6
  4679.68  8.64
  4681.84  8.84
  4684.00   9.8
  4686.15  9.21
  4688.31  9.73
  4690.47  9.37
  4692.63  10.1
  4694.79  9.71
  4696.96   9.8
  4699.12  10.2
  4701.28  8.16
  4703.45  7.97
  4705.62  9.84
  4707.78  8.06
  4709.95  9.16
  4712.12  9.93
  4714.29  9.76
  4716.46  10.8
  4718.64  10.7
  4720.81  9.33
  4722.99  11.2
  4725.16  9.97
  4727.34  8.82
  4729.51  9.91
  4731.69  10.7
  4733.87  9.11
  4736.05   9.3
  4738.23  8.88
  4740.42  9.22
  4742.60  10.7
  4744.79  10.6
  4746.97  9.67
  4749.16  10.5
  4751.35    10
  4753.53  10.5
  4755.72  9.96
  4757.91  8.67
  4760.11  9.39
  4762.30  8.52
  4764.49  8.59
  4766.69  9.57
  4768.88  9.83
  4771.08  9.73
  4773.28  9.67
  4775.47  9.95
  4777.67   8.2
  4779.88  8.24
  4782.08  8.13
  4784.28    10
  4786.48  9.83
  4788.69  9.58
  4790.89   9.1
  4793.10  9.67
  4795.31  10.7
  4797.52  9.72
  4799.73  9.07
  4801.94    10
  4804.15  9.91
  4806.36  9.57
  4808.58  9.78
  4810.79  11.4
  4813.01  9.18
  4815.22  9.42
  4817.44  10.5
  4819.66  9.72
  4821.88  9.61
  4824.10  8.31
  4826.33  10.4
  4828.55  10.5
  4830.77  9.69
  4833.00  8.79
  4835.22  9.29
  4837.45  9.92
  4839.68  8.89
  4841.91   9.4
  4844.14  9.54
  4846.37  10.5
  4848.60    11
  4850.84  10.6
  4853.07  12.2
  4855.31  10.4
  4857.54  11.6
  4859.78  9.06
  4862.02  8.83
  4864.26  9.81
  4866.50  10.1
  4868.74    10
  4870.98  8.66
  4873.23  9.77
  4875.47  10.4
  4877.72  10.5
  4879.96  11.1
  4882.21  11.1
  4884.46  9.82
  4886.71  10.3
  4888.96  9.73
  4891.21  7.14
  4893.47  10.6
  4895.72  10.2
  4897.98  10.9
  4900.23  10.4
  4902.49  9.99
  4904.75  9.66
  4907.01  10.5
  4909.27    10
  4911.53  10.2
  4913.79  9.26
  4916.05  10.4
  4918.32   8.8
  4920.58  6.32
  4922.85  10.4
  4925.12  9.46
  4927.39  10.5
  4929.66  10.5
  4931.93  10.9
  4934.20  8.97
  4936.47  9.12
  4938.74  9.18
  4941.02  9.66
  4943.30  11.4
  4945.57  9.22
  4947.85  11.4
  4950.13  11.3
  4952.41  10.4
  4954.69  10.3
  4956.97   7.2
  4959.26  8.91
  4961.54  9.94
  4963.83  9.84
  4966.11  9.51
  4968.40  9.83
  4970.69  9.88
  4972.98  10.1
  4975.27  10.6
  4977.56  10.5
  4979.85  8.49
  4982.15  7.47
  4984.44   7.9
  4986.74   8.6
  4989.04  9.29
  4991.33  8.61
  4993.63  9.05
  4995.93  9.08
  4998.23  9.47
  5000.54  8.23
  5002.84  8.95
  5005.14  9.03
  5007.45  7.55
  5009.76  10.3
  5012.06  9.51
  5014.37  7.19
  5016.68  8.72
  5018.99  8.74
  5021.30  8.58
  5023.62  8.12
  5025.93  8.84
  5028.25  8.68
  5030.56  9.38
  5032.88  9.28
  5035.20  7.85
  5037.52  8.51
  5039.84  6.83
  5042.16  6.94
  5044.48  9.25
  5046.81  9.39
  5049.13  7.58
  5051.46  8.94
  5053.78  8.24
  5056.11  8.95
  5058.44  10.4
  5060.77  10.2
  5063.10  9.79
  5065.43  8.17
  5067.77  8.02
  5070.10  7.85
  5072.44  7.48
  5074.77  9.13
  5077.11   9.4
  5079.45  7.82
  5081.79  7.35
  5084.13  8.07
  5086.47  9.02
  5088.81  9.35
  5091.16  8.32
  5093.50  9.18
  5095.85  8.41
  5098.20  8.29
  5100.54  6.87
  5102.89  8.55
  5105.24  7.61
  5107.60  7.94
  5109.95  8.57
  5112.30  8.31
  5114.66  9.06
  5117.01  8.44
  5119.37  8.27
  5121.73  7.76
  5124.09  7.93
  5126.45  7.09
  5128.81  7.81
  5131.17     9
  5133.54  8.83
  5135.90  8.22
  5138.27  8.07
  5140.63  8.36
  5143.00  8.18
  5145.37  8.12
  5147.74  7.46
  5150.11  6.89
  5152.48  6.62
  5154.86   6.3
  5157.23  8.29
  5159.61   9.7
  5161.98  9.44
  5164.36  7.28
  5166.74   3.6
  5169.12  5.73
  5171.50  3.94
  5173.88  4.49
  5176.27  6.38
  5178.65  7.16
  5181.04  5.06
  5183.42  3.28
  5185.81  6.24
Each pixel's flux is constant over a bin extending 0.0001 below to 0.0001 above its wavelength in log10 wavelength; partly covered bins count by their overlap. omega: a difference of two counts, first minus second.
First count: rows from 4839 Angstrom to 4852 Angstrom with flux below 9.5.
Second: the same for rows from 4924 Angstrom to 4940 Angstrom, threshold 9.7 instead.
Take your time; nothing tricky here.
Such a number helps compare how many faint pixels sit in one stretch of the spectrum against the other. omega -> -2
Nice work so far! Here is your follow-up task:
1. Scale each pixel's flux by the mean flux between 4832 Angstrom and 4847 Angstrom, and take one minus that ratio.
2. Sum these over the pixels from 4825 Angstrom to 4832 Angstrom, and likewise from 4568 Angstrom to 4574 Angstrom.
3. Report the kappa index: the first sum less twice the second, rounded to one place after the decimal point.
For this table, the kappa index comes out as 0.5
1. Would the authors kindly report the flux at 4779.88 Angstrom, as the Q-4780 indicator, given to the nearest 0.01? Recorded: 8.24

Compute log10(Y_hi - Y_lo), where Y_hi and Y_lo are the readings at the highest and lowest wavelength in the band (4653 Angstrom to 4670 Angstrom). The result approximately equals -0.38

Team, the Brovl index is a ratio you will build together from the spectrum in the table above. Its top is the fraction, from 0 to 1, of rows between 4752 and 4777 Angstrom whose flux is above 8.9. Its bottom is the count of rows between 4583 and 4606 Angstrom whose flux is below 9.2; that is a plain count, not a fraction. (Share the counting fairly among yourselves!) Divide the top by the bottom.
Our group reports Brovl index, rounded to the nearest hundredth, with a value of 0.12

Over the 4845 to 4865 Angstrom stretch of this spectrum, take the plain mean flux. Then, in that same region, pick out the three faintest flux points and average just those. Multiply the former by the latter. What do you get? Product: 96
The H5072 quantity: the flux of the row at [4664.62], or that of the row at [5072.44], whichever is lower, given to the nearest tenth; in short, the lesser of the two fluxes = 7.5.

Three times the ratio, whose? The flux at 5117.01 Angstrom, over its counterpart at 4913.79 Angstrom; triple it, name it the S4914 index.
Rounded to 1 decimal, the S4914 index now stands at 2.7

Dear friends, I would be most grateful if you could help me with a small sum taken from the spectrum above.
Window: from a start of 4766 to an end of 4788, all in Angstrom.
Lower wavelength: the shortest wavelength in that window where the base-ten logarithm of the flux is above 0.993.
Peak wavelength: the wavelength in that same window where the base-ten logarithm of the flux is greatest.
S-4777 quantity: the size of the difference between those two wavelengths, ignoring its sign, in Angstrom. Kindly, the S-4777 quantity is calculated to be 8.8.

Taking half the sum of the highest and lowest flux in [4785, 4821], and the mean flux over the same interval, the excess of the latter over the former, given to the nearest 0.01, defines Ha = -0.41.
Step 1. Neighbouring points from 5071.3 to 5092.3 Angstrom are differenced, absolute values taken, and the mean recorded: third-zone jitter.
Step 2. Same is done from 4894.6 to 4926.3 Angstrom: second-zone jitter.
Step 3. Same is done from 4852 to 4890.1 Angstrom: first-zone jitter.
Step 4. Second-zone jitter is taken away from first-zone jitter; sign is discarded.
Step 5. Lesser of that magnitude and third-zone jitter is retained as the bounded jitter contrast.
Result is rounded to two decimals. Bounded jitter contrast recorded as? 0.30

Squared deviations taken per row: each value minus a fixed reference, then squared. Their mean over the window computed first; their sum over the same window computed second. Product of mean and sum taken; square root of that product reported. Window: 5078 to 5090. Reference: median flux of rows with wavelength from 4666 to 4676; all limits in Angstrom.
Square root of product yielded 2.8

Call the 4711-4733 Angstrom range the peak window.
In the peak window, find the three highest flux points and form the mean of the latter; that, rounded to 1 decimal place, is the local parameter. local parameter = 10.9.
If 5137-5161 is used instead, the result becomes 8.8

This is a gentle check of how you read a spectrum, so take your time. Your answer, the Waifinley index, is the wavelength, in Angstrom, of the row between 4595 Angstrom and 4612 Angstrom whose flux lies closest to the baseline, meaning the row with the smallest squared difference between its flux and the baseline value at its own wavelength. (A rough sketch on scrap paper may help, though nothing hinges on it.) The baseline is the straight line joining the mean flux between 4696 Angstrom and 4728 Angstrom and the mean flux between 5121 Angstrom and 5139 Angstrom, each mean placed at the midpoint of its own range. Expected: 4596.39 Angstrom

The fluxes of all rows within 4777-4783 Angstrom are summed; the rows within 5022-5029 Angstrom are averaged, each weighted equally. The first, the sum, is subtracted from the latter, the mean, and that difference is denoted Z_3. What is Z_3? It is -16.0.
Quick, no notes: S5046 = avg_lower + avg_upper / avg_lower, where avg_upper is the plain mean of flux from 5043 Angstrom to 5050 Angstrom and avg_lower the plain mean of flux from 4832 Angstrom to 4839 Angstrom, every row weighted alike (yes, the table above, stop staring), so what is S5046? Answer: 10.3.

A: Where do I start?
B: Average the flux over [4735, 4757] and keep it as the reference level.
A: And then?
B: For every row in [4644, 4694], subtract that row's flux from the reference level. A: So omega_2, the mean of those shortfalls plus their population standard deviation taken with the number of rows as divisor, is 1.1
